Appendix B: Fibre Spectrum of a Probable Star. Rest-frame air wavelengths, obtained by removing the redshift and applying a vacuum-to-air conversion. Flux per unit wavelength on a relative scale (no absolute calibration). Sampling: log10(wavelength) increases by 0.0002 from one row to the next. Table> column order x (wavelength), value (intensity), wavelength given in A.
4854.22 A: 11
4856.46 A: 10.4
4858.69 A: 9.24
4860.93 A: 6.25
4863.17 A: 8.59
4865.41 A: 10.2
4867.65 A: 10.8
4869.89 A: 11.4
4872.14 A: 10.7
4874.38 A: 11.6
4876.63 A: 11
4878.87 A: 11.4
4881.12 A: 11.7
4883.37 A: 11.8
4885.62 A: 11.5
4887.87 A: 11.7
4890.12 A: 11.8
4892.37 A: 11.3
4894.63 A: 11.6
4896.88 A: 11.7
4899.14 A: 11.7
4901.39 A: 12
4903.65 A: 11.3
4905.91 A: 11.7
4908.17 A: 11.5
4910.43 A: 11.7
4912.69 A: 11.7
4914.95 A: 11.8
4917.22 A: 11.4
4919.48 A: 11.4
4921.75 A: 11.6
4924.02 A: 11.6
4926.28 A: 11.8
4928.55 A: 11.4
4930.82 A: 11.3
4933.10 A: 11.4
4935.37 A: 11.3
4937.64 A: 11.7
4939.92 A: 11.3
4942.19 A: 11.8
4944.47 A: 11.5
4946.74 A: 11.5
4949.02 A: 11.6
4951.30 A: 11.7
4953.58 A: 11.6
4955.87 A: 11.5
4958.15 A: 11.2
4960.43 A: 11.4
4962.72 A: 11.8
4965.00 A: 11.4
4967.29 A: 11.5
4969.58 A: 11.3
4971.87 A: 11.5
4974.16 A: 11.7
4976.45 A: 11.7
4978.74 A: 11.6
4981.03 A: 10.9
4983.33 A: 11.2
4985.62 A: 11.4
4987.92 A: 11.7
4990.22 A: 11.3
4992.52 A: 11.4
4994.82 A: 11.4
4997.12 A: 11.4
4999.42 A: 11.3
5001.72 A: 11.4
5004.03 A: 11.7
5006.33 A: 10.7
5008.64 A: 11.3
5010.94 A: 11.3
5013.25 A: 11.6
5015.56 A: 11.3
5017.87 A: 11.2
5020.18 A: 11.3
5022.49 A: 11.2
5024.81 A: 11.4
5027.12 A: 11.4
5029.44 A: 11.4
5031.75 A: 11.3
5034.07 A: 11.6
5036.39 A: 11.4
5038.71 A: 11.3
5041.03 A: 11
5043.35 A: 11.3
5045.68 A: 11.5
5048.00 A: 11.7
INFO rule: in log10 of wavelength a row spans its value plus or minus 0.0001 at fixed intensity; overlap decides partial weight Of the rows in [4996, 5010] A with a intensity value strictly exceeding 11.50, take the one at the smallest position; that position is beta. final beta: 5004.03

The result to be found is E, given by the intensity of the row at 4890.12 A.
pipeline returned 11.8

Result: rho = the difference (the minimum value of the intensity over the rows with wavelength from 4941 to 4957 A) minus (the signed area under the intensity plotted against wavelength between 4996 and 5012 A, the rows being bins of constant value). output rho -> -169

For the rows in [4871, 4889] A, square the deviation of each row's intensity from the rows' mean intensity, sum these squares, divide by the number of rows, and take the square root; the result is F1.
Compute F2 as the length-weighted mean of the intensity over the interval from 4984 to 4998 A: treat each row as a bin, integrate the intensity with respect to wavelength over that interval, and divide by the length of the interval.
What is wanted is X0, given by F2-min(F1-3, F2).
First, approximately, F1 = 0.36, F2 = 11.4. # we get 14.1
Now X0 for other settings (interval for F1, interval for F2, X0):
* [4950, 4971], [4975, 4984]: 14.2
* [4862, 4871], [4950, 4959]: 13.5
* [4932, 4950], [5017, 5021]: 14.1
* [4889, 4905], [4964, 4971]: 14.2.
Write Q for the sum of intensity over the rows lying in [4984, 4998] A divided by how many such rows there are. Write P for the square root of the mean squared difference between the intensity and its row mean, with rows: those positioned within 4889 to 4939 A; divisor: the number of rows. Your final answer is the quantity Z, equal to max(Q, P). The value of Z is 11.4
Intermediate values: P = 0.20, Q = 11.4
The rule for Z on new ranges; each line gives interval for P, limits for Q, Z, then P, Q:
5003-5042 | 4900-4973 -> 11.5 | 0.22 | 11.5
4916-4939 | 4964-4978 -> 11.5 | 0.16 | 11.5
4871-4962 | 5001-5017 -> 11.3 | 0.24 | 11.3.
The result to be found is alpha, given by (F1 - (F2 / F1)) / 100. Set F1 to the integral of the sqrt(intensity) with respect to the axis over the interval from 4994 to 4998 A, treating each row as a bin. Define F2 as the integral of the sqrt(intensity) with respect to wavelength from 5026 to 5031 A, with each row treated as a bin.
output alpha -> 0.123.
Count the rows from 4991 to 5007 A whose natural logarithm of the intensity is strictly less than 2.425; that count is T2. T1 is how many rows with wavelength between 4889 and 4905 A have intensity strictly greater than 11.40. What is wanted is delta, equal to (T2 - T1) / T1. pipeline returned -0.60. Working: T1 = 5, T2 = 2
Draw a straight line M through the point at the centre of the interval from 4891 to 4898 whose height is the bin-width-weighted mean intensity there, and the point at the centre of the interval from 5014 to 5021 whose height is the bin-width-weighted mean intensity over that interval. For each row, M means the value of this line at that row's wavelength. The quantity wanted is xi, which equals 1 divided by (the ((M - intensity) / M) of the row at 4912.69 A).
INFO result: -59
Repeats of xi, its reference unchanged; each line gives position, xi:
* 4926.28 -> -36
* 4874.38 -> -816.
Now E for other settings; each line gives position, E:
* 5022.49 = 11.2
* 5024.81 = 11.4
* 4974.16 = 11.7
